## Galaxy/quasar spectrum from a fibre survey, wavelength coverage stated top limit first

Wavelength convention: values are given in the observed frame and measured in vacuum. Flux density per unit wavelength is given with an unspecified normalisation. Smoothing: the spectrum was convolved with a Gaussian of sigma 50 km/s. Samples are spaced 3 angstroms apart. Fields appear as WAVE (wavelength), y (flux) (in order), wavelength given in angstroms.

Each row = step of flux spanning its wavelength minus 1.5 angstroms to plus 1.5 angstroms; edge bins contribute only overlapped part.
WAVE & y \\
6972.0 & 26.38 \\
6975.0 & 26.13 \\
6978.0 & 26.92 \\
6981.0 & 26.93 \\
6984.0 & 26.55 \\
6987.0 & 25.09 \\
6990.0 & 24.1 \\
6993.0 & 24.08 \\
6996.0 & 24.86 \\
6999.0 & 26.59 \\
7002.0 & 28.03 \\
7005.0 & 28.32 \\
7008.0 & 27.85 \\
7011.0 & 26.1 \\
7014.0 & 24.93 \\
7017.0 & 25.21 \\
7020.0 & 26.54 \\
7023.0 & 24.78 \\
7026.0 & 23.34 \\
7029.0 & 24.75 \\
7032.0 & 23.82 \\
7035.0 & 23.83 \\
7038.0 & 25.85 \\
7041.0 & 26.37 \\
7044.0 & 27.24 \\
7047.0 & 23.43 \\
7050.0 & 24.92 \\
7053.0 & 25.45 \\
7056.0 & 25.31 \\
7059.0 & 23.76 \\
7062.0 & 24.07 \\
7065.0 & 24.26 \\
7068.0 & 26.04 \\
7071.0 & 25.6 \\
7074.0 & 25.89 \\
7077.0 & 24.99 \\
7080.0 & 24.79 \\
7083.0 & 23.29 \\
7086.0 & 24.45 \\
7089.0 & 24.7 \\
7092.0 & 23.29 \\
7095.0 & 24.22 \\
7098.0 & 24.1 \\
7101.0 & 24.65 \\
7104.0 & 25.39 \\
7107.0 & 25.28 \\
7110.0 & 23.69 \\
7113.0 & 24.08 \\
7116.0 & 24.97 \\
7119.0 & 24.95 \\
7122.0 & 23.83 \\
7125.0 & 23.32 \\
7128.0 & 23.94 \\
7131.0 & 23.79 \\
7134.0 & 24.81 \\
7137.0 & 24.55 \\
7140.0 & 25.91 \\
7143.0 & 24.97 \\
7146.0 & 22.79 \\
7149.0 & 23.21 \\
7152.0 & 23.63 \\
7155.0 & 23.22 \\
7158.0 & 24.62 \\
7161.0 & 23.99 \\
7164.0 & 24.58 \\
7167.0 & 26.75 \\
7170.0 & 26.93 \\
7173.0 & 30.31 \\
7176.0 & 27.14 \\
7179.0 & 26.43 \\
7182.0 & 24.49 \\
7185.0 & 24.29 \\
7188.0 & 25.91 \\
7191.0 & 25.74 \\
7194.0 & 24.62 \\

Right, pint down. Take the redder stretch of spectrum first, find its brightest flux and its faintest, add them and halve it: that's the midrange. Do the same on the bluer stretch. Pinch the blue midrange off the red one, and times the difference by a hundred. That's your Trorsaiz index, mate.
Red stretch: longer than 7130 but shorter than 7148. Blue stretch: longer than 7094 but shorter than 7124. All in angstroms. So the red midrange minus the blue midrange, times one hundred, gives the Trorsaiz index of -19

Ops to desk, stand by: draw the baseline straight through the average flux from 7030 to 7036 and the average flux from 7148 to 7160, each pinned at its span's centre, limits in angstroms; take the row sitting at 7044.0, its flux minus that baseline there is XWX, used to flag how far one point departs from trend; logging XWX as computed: 3.4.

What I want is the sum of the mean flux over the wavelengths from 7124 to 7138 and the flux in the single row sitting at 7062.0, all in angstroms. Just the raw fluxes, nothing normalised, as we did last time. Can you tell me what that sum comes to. 48.2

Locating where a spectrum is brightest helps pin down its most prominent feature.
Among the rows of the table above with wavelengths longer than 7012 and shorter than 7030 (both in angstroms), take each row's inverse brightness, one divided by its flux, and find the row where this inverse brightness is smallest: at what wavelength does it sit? 7020.0 angstroms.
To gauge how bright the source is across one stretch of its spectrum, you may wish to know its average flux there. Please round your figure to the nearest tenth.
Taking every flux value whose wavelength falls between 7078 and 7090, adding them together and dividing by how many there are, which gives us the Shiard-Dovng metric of 24.3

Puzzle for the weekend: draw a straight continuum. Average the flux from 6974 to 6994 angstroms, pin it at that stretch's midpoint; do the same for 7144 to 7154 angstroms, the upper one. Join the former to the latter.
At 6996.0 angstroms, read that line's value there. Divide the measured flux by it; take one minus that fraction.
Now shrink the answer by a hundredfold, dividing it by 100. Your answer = 0.0003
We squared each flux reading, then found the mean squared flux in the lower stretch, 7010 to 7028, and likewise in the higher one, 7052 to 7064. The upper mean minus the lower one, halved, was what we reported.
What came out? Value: -13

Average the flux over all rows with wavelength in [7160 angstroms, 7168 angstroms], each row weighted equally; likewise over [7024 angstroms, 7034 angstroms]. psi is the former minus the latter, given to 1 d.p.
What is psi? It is 1.1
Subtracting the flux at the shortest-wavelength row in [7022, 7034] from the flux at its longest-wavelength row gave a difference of -1.0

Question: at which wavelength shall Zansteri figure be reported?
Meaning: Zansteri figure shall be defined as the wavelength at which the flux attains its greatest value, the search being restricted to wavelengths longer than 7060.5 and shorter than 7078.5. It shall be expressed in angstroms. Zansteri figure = 7068.0 angstroms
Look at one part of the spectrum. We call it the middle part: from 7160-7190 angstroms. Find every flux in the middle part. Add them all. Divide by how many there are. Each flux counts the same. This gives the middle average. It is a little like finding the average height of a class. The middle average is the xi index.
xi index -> 26.1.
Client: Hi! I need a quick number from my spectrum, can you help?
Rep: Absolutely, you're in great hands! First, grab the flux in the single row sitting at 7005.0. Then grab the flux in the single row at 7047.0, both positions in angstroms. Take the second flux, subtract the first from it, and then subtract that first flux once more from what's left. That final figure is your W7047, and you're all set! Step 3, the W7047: -33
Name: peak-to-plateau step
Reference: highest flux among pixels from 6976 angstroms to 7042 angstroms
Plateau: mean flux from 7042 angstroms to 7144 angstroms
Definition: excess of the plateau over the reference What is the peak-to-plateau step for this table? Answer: -3.7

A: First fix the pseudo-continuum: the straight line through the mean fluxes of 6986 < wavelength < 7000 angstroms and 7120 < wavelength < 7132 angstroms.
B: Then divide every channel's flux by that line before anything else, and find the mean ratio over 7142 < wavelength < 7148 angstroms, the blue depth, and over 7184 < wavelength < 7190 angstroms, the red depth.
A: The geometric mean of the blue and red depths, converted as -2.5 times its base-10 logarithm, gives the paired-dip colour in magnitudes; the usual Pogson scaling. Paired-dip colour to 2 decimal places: -0.05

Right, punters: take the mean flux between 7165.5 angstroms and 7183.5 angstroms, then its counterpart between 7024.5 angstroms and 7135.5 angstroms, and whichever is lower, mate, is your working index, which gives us 24.61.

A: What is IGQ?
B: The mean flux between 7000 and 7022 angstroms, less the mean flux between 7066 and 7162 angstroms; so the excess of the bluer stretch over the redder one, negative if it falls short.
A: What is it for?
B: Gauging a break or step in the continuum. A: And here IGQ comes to 2.3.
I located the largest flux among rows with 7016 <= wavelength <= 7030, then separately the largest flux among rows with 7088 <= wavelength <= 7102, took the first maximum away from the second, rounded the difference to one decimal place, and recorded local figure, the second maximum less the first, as -1.8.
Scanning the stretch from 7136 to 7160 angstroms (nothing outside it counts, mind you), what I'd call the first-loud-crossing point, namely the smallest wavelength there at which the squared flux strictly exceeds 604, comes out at 7140.0 angstroms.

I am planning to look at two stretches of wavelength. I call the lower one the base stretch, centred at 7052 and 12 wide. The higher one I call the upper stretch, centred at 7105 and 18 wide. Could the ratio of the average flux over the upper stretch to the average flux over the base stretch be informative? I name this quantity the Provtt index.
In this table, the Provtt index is 0.99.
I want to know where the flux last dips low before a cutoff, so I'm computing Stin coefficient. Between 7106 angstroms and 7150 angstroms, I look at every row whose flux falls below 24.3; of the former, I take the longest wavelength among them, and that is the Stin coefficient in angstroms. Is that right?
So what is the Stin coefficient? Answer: 7149.0 angstroms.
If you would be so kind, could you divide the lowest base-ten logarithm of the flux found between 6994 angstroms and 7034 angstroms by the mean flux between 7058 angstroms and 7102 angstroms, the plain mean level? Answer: 0.0557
